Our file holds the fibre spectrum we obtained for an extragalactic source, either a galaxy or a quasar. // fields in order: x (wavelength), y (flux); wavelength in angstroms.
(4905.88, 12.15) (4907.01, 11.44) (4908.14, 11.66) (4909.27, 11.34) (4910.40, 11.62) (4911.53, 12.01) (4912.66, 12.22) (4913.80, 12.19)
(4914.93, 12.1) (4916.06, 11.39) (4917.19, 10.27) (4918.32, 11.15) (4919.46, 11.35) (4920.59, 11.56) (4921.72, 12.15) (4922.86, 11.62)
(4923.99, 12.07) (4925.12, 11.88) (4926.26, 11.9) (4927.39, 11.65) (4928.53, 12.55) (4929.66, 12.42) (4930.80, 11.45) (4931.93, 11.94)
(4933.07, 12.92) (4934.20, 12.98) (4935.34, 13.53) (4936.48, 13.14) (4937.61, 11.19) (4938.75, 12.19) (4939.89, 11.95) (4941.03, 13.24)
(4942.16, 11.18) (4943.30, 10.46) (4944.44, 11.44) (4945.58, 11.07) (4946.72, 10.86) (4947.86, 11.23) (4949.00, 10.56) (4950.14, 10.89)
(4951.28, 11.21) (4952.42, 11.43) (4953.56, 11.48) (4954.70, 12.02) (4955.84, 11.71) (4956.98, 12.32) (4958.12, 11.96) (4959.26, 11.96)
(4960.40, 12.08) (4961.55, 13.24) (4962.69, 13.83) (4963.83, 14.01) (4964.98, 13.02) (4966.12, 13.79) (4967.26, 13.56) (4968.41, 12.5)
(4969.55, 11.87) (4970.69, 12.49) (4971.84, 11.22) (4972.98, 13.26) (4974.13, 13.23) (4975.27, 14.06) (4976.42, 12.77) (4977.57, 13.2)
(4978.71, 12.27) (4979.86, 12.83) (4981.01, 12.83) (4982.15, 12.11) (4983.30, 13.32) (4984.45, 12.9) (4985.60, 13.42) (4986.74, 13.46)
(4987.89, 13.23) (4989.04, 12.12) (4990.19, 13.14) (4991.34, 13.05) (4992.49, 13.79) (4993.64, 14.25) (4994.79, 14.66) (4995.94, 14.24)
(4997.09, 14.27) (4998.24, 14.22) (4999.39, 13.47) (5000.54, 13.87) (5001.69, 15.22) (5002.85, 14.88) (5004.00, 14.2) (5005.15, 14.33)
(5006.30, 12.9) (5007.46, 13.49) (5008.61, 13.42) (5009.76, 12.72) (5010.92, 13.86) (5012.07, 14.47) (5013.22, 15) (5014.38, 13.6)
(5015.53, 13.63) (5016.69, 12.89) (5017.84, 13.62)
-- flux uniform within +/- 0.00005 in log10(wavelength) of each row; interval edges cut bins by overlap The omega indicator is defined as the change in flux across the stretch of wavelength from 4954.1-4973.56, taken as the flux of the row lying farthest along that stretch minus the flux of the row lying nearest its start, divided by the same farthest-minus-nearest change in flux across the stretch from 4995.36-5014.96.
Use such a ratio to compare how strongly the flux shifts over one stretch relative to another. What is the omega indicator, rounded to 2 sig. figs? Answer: -1.9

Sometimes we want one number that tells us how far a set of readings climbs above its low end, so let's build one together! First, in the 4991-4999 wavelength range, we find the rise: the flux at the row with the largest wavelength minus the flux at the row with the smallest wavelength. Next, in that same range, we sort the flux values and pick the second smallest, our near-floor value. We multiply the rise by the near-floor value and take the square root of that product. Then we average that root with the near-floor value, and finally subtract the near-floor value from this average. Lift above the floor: -4.89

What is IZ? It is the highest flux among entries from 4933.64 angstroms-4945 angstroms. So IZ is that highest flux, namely 13.53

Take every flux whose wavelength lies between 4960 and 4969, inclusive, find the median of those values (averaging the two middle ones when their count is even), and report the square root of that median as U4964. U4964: 3.66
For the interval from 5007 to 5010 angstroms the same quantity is 3.66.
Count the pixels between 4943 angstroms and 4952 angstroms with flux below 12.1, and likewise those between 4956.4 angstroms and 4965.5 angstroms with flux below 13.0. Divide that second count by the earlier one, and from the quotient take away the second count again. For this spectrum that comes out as -3.5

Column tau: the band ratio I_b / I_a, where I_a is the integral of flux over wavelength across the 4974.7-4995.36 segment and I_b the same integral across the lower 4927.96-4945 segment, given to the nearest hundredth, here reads 0.76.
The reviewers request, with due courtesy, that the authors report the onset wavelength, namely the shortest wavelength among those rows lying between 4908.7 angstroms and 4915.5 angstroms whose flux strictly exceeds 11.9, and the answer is 4911.53 angstroms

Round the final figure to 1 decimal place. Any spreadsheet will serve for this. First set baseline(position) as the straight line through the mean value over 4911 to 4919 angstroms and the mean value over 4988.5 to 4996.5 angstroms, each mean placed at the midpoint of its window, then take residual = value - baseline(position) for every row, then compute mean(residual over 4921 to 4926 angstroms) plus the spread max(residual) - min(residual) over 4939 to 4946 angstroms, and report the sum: 2.9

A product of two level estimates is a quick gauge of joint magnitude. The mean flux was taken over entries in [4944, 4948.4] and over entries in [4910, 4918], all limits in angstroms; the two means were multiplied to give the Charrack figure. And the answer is 130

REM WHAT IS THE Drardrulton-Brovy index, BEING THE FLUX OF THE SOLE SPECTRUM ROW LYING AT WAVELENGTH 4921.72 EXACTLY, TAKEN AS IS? 12.15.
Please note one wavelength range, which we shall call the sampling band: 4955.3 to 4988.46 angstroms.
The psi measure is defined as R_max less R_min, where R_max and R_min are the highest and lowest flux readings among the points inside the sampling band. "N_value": 2.8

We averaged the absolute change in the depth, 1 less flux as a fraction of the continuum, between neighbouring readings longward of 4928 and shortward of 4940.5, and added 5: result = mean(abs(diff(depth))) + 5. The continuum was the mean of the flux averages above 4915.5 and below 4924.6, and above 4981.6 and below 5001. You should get 5.05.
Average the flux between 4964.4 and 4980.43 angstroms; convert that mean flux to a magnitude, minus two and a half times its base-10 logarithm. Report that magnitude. -2.77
